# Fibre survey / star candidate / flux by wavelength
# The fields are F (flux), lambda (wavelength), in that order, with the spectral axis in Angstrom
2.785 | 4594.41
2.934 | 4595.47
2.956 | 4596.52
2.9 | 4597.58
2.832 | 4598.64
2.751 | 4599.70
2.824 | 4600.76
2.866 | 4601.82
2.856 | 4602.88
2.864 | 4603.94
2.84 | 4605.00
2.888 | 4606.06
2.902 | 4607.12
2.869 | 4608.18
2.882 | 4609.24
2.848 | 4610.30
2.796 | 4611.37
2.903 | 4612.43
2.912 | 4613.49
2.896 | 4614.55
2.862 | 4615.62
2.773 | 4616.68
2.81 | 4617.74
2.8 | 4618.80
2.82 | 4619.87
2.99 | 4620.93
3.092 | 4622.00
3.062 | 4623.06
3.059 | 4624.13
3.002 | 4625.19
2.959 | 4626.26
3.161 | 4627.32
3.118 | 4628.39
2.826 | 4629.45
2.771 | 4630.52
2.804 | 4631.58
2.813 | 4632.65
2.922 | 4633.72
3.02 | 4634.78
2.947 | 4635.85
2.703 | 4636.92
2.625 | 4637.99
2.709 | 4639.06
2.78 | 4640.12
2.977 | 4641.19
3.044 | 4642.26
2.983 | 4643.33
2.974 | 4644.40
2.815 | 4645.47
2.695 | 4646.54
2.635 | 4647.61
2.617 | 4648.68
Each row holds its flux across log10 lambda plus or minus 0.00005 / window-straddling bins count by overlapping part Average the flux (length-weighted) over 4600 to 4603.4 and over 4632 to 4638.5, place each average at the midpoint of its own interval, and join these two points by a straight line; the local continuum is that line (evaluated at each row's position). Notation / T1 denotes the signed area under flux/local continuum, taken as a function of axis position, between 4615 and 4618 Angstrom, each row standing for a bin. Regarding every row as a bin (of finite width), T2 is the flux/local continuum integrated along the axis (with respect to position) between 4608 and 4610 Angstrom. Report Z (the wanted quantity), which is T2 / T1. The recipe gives 0.68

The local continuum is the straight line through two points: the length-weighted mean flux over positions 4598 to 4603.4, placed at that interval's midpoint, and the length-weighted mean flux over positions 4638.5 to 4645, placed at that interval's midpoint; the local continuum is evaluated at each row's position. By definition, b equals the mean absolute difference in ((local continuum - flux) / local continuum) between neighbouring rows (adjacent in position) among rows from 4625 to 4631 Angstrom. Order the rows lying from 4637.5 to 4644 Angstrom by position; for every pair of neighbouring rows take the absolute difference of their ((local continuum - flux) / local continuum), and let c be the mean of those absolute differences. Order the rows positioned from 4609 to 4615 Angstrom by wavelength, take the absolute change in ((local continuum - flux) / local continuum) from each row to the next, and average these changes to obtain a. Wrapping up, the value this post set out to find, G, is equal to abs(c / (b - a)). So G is 1.1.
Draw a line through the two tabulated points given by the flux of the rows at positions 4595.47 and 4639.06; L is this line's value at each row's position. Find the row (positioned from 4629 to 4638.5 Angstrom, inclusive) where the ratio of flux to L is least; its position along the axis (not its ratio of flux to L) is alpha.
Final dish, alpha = 4637.99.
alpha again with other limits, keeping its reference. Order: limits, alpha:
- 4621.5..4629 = 4626.26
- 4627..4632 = 4630.52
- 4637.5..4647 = 4637.99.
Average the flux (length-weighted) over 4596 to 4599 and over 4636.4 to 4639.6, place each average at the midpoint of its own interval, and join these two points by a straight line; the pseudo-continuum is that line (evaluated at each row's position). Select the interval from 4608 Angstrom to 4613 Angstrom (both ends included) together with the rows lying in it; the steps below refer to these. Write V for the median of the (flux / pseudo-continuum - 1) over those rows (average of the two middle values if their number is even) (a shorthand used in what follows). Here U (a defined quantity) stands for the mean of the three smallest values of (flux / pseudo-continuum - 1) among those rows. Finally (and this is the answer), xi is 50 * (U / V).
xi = 12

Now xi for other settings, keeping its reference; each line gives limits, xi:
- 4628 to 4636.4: 24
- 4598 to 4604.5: 122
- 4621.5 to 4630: 31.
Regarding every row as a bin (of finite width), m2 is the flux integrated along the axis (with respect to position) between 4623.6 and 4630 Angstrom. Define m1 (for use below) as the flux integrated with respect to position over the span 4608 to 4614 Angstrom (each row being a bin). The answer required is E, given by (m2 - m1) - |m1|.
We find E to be -15.1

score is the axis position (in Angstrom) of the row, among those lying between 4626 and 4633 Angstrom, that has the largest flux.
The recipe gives 4627.32 Angstrom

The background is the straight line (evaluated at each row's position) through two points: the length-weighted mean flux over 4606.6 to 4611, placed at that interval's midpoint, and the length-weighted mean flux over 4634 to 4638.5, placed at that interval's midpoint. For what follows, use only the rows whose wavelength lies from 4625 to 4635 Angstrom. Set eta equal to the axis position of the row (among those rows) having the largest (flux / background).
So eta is 4627.32 Angstrom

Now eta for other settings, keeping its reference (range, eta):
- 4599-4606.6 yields 4606.06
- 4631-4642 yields 4634.78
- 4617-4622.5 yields 4622.00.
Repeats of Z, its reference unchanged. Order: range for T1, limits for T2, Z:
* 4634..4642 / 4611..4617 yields 0.76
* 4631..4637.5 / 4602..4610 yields 1.23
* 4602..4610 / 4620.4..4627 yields 0.87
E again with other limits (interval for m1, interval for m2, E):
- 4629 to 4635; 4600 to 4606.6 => -15.4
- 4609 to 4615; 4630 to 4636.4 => -16.0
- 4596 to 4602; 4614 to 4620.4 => -16.1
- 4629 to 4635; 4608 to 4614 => -17.0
